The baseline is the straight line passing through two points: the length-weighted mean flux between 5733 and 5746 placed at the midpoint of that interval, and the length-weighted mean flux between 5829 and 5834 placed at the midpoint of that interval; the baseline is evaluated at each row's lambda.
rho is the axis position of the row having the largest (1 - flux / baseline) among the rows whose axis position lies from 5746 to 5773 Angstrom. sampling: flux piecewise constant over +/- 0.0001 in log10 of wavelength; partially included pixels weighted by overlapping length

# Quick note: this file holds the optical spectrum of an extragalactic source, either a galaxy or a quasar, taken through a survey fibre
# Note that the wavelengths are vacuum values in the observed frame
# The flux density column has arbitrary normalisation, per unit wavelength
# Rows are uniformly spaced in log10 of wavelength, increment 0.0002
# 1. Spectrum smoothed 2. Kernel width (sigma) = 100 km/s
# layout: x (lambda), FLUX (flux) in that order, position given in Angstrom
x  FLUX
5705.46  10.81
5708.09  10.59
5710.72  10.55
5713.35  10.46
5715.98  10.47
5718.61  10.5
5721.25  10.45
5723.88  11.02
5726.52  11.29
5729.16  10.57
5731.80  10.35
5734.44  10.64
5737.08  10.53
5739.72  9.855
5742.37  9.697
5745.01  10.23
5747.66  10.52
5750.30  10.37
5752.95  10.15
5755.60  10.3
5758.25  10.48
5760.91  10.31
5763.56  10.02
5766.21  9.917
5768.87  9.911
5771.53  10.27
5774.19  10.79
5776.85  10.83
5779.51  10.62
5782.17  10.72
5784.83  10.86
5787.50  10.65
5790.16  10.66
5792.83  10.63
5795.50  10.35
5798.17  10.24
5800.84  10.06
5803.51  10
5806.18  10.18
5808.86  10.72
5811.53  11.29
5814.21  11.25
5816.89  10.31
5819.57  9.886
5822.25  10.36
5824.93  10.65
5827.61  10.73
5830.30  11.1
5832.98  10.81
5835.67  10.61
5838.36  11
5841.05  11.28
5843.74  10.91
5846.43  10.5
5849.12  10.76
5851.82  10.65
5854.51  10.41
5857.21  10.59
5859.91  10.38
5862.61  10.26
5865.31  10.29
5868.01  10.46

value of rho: 5768.87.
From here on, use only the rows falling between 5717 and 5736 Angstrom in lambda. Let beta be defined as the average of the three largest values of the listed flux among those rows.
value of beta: 11.0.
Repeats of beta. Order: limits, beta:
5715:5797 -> 11.1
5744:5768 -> 10.5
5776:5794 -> 10.8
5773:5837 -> 11.2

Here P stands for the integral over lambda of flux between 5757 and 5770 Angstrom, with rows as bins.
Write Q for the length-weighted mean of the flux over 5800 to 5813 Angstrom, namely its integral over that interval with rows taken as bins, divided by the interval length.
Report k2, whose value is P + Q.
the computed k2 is 142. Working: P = 132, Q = 10.5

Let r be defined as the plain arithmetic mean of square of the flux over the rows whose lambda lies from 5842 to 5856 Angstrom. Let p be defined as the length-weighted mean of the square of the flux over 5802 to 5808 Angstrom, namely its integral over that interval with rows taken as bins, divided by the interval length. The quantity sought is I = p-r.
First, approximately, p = 102.8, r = 113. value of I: -10.5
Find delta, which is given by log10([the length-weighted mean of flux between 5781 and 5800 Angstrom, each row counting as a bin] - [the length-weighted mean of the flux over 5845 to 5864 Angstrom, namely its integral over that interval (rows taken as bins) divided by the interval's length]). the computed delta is -1.19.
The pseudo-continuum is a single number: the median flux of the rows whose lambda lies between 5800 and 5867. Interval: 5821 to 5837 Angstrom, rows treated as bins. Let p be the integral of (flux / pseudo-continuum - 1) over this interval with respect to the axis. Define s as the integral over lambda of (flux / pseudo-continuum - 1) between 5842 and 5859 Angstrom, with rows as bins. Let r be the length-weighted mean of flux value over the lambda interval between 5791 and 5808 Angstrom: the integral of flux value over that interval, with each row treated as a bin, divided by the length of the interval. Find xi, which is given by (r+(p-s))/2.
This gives 5.18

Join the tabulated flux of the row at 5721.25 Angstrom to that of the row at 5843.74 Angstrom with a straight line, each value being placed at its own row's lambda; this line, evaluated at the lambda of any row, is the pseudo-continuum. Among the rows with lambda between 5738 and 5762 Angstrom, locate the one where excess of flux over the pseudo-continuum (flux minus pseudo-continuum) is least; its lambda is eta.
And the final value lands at 5742.37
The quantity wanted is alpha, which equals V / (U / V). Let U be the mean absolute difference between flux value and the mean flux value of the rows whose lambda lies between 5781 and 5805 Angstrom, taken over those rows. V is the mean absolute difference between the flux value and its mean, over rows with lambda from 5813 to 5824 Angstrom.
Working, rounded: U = 0.27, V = 0.40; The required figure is 0.60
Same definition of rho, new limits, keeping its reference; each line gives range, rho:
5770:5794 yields 5771.53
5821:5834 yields 5822.25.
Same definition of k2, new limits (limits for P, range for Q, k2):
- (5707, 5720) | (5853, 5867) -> 147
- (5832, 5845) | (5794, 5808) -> 152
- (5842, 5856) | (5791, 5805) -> 160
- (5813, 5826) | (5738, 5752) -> 146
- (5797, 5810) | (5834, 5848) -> 144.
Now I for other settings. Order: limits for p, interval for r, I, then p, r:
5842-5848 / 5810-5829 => 2.2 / 115.6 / 113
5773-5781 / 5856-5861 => 5.6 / 115.5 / 110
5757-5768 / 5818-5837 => -8.9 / 103.4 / 112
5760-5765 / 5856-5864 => -5.2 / 103.2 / 108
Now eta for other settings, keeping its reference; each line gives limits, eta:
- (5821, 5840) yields 5822.25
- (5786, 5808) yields 5803.51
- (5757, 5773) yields 5768.87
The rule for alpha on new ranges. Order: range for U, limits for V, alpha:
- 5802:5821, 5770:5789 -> 0.04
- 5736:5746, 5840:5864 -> 0.18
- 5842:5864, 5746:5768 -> 0.17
